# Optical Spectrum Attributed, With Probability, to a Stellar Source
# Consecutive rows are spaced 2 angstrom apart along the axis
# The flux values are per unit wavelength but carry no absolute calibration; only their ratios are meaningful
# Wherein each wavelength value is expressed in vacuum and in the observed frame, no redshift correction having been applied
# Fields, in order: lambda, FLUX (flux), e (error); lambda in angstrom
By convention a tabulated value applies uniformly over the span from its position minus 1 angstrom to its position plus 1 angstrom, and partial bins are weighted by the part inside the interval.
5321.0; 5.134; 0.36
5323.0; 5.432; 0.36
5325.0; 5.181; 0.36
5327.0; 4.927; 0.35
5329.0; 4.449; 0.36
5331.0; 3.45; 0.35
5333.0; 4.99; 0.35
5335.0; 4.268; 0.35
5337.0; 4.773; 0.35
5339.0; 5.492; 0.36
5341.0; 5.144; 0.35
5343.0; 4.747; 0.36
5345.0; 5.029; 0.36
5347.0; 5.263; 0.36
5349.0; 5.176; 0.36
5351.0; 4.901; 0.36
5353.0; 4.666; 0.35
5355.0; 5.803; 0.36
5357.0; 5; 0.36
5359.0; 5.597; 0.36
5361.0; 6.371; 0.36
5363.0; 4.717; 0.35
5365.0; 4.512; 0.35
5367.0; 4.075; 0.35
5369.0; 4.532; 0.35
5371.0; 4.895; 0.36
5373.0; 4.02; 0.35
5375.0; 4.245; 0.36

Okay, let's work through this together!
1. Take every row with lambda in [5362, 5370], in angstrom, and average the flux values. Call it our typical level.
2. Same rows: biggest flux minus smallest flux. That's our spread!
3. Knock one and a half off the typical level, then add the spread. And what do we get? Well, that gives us 3.60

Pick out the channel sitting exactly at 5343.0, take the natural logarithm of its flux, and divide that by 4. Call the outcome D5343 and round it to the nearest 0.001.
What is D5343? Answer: 0.389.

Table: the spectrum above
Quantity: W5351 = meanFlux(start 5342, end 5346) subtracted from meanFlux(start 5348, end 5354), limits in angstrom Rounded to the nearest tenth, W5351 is 0.0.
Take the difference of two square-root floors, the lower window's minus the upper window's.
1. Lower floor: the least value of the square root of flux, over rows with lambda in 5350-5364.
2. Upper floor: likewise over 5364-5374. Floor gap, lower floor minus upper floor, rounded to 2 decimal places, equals 0.16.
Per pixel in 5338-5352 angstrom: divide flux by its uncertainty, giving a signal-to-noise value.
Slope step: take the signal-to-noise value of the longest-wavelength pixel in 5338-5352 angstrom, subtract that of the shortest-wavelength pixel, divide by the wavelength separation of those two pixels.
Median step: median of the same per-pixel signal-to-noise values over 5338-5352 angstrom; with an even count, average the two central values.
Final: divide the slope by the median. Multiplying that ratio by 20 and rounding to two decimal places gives -0.19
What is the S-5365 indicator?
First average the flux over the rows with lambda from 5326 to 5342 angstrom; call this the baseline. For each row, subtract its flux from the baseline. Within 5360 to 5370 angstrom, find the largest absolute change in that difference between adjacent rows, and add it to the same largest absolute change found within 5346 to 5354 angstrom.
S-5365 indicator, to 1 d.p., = 1.9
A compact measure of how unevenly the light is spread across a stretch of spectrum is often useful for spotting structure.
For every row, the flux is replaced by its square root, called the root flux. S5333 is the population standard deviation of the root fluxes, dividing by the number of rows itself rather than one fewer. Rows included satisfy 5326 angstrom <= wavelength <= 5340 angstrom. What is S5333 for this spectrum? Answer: 0.144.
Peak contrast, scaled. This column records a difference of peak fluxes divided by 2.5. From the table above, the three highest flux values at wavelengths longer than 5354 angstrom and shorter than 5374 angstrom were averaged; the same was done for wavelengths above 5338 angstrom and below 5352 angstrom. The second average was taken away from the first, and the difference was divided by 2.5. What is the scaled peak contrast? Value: 0.25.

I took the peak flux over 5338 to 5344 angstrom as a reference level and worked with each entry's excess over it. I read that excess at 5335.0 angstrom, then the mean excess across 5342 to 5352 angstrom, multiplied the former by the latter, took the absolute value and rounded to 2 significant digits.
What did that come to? 0.57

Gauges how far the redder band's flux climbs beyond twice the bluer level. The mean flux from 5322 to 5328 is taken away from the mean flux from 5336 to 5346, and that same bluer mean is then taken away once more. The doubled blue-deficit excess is -5.3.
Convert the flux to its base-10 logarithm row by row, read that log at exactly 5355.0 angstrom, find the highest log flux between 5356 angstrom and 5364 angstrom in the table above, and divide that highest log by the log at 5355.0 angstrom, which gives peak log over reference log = 1.05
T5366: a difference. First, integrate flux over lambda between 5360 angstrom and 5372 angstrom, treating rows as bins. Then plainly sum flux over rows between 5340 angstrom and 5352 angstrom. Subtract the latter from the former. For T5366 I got 28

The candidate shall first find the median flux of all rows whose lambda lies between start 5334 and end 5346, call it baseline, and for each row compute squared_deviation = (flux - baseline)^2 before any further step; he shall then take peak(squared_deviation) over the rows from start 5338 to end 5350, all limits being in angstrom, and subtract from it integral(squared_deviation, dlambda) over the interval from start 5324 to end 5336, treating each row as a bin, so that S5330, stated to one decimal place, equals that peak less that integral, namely -5.2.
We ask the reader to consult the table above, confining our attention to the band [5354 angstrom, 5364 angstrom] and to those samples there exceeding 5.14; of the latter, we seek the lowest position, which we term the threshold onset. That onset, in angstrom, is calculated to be 5355.0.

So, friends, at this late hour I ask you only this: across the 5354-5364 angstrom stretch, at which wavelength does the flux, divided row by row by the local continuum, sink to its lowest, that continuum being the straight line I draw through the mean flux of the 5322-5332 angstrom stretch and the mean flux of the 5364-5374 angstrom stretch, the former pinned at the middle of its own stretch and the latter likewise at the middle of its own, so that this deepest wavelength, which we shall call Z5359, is 5363.0 angstrom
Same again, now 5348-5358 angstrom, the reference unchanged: 5353.0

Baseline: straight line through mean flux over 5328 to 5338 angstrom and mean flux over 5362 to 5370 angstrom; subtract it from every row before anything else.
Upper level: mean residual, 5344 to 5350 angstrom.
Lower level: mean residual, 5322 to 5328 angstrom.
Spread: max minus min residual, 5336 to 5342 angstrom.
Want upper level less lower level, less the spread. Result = -0.79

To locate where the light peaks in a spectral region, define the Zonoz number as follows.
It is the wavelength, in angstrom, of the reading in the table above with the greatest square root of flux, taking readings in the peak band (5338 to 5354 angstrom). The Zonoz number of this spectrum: 5339.0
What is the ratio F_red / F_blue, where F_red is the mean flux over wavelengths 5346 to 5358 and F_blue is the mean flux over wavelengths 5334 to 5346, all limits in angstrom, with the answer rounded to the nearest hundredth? 1.05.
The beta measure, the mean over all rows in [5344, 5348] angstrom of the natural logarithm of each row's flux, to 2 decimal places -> 1.64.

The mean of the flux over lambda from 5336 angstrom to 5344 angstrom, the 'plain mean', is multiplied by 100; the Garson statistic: 504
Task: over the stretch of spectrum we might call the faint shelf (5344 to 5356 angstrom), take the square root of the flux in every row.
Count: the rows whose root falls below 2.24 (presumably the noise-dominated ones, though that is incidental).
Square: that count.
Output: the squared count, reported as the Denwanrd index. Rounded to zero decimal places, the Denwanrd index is 4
